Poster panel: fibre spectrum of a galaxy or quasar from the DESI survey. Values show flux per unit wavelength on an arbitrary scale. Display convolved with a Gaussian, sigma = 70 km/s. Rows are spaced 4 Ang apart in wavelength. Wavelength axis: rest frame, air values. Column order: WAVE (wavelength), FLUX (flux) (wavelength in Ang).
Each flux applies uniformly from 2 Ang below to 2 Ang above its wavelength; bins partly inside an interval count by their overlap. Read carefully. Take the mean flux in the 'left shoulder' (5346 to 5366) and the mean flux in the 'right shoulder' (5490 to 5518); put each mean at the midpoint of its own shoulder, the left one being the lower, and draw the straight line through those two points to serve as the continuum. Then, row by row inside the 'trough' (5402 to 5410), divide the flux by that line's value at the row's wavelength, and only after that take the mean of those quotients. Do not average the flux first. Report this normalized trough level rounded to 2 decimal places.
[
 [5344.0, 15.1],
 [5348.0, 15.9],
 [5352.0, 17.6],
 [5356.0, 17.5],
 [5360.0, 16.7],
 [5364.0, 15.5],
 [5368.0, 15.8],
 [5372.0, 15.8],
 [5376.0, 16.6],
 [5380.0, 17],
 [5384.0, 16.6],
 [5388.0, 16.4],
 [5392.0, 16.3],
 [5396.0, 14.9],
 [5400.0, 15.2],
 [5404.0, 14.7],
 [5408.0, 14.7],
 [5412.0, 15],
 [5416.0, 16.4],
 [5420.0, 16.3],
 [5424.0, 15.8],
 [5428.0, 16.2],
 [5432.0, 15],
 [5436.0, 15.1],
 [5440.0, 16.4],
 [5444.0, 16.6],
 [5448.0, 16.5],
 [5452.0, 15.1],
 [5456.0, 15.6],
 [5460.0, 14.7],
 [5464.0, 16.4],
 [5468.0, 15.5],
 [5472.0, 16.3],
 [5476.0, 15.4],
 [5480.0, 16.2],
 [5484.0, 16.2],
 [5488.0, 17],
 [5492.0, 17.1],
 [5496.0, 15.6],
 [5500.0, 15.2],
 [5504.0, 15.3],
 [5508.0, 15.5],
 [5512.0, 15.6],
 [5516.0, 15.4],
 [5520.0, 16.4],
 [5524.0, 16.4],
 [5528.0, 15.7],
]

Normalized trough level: 0.90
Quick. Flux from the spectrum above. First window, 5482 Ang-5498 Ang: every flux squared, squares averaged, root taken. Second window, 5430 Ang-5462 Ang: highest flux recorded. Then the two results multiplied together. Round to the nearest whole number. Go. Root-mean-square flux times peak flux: 274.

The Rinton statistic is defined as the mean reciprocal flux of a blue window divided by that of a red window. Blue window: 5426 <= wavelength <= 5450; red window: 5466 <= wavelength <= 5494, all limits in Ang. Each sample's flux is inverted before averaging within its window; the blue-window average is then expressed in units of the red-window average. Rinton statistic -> 1.018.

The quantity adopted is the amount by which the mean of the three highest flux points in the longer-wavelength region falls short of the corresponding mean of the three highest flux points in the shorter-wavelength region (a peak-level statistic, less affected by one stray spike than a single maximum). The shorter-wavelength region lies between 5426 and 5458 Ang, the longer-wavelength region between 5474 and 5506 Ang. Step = -0.3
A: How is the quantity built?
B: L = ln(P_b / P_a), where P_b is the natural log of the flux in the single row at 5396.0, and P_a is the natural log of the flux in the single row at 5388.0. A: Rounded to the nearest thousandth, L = -0.035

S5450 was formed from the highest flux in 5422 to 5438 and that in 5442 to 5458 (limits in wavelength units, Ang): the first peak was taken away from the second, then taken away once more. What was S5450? -15.8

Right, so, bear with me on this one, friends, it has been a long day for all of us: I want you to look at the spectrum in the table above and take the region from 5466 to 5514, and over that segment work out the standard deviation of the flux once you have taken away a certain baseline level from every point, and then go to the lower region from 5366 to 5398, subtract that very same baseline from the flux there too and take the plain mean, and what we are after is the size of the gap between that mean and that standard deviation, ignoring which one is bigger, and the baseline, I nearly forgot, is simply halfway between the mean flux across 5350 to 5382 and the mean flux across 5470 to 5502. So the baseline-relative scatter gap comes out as 0.8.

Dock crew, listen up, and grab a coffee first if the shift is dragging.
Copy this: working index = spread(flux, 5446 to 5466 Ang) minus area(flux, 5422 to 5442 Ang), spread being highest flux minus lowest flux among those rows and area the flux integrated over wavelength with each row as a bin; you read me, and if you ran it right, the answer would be -312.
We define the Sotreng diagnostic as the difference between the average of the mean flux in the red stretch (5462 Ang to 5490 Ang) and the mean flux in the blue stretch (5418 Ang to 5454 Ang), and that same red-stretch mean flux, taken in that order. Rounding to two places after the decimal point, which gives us -0.13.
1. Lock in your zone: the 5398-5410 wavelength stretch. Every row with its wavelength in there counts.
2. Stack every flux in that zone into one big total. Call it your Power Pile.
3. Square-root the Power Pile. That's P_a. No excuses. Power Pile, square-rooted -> 6.68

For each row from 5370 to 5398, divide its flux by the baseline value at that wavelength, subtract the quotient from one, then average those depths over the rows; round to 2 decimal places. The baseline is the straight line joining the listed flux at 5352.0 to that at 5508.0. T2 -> 0.05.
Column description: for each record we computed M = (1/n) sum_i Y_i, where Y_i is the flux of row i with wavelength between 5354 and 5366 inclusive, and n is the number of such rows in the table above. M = 16.6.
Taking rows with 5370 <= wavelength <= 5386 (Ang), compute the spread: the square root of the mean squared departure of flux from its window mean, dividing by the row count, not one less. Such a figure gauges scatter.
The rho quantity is 0.44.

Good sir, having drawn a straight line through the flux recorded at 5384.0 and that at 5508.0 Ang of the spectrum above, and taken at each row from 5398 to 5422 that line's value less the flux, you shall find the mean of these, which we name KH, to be 1.0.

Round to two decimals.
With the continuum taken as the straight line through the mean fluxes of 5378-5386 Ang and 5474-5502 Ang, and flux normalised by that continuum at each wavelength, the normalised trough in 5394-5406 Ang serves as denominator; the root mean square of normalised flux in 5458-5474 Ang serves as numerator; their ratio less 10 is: -8.90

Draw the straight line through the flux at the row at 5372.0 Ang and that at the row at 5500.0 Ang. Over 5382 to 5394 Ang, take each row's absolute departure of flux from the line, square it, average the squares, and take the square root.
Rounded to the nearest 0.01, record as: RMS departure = 0.72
